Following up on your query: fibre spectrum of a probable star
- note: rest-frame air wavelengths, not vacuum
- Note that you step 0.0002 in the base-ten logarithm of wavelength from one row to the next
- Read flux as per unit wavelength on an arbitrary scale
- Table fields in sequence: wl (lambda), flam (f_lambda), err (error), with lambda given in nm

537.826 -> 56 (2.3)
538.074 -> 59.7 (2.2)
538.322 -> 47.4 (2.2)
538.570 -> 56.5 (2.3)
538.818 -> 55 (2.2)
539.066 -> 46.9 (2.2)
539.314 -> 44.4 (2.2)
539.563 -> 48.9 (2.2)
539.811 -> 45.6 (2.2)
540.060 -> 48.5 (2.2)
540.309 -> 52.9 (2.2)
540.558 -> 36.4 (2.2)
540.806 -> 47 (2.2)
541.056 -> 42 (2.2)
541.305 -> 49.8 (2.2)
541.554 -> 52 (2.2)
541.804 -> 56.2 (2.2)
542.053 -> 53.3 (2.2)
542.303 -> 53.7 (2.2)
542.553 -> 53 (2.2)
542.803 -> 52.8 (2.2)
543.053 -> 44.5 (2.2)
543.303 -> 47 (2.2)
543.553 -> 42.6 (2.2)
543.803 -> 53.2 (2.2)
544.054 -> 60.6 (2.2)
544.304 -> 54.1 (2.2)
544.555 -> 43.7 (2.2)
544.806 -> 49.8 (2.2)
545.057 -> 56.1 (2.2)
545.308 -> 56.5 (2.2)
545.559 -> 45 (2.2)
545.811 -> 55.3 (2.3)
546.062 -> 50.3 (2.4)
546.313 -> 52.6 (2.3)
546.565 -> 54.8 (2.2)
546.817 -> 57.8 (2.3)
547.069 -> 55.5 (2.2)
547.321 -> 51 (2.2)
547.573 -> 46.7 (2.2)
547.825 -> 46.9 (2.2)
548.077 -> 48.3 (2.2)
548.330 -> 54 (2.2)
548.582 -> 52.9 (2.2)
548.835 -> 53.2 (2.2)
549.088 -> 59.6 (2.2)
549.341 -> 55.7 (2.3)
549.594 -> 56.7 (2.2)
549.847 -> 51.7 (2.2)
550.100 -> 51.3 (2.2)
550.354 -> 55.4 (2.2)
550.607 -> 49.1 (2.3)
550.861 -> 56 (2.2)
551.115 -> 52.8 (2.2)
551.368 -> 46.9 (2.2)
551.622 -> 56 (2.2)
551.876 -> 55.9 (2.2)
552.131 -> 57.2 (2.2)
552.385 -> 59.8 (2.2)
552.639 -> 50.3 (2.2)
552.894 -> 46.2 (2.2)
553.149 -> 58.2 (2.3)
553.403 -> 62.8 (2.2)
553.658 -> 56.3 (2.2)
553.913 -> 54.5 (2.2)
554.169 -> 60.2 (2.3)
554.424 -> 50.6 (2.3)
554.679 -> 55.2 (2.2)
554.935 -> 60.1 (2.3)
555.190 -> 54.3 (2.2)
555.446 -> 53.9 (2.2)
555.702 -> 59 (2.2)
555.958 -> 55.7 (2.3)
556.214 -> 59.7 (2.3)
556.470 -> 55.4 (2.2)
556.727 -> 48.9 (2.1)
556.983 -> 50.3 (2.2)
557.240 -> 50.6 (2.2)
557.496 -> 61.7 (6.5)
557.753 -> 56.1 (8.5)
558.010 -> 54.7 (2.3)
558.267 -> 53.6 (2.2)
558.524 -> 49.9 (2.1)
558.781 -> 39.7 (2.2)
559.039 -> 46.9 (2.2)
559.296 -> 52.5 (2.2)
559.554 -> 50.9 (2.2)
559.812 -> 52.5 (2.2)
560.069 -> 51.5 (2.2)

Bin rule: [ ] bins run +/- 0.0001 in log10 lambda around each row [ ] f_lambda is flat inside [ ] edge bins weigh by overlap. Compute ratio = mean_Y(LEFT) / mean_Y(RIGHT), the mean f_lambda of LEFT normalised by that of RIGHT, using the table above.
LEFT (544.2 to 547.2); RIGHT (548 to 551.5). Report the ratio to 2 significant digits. 0.99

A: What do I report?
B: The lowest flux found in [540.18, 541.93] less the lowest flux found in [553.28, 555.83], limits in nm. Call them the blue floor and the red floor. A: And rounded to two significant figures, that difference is -14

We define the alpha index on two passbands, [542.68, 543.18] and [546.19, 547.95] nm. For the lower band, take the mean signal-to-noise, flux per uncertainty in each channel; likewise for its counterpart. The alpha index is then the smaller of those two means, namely 22.1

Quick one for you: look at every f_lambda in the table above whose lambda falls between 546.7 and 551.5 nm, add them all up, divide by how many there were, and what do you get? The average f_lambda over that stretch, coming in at 52.7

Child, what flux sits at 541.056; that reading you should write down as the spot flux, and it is 42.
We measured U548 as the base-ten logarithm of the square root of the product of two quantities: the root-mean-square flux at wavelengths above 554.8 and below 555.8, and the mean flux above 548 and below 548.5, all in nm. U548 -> 1.73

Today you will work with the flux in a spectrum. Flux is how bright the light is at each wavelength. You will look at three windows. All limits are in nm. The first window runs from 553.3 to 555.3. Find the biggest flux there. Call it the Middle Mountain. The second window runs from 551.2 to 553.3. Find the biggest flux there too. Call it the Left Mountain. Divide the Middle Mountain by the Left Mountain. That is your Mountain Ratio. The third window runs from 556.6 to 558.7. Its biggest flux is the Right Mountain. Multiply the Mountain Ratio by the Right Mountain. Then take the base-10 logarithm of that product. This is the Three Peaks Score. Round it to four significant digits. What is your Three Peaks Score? 1.812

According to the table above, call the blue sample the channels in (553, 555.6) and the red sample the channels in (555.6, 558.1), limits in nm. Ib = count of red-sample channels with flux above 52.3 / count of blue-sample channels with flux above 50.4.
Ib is 0.70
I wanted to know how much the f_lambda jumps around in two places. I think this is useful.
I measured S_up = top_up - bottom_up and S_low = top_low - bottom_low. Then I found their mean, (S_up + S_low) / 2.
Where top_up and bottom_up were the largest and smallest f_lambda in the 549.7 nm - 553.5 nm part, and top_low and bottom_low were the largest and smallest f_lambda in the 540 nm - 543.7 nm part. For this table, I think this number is 18.2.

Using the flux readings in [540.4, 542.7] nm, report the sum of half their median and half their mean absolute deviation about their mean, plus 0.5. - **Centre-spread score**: 29.0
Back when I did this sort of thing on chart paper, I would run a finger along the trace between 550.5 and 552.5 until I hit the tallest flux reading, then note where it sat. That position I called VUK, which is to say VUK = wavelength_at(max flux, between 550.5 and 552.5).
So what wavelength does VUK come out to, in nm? 552.385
